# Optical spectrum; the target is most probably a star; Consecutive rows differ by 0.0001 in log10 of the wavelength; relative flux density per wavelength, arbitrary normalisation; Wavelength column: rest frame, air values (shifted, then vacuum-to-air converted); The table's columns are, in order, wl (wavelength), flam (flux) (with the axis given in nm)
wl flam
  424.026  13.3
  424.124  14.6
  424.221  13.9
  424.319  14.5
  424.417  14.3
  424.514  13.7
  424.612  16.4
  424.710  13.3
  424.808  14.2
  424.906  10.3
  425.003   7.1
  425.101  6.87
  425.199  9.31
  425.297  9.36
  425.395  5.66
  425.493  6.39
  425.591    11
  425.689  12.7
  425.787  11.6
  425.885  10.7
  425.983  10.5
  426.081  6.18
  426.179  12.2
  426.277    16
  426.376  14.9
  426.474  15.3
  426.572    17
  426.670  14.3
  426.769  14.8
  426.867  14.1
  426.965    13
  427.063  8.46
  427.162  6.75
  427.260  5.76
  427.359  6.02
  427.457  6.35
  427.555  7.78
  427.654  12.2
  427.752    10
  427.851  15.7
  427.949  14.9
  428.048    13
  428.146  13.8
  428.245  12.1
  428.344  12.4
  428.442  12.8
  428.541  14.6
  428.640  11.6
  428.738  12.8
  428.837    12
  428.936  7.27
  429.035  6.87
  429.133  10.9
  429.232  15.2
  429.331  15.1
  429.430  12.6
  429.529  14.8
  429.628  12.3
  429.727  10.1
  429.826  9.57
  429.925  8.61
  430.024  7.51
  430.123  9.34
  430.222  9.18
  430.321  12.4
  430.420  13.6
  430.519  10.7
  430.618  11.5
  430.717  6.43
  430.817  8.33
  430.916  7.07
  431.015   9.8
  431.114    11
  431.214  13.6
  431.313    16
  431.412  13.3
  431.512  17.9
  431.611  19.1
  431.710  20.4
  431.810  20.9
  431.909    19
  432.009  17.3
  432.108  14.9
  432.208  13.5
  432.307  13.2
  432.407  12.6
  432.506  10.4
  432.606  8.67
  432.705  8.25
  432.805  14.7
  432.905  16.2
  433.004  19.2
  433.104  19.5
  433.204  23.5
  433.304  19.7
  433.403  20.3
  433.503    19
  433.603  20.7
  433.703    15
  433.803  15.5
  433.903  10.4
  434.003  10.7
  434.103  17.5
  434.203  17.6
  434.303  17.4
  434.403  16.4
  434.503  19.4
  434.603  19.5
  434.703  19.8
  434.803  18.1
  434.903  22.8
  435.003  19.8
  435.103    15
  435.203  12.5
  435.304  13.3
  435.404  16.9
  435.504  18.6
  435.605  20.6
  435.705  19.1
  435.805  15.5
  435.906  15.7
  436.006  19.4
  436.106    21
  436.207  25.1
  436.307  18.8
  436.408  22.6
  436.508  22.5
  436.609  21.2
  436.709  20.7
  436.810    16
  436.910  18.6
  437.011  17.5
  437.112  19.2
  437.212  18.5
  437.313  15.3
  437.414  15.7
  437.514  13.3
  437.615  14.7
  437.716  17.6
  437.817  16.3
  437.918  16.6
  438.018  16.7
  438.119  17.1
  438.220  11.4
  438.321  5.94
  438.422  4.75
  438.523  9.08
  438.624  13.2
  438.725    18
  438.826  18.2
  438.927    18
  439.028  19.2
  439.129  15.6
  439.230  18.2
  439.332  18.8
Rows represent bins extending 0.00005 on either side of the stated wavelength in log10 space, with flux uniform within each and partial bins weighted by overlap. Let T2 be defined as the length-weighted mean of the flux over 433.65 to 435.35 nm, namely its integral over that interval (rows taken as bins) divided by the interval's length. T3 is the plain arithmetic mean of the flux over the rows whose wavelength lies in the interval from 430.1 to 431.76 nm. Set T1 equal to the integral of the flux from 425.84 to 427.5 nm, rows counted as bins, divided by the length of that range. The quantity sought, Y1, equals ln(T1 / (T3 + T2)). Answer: -0.93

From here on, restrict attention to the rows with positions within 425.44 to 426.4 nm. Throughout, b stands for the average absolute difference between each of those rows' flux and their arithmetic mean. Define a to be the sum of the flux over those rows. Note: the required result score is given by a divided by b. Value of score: 50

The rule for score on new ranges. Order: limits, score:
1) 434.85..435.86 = 63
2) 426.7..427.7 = 30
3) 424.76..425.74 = 42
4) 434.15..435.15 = 111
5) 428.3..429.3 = 59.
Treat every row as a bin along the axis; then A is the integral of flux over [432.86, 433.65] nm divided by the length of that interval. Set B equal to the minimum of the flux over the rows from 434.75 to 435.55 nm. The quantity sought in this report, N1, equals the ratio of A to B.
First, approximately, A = 19.8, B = 12.5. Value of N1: 1.6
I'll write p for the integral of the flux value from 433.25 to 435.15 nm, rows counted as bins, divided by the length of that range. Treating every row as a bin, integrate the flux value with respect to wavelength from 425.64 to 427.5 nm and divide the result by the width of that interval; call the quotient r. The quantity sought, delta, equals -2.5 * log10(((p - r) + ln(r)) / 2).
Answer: -1.59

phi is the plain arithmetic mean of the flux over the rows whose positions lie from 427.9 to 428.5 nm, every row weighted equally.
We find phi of 13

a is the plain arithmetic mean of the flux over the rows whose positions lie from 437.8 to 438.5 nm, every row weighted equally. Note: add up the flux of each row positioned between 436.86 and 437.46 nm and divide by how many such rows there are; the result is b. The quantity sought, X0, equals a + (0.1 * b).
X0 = 14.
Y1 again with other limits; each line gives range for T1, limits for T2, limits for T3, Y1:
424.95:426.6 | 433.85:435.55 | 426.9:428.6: -0.95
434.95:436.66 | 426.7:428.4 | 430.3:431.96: -0.28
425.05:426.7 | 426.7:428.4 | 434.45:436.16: -0.96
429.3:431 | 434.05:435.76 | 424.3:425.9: -1.02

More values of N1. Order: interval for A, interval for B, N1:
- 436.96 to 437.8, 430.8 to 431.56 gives 2.3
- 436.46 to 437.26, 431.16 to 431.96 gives 1.4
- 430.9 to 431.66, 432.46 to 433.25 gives 1.7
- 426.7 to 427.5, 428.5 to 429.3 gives 1.4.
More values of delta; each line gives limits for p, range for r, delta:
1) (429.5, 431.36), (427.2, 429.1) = -0.02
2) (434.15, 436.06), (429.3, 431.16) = -1.71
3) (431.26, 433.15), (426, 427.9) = -1.29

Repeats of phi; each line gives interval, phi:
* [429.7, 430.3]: 9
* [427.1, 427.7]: 7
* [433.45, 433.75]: 18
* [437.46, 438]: 16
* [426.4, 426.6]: 16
